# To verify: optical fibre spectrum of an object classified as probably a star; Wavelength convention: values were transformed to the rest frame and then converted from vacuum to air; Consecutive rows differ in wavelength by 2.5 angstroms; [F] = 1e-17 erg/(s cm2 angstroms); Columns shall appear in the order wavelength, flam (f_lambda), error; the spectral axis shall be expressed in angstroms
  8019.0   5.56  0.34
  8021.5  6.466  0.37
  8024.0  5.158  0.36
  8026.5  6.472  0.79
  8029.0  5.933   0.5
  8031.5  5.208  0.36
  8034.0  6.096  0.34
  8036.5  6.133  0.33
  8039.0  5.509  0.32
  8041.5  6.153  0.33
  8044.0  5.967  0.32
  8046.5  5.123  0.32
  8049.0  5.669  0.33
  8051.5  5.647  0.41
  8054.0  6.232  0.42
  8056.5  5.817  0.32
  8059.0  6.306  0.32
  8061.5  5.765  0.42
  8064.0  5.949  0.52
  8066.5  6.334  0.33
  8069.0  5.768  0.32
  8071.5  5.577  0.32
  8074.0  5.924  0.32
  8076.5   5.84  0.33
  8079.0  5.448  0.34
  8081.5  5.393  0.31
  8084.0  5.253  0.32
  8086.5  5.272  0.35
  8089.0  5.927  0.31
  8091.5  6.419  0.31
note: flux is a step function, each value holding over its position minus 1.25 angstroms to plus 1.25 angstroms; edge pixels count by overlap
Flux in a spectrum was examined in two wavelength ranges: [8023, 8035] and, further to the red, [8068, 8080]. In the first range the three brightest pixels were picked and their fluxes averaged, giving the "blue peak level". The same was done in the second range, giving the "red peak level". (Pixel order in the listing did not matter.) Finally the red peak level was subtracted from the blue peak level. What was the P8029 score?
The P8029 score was 0.32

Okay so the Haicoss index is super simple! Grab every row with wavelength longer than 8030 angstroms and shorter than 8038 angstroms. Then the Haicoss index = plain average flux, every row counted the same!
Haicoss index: 5.81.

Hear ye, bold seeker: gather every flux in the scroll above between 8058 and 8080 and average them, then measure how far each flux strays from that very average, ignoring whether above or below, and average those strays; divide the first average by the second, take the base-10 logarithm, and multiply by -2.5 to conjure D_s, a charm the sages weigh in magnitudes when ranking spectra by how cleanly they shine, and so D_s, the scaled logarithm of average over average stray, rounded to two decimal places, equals -3.56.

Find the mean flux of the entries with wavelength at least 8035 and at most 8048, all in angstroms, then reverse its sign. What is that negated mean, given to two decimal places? -5.78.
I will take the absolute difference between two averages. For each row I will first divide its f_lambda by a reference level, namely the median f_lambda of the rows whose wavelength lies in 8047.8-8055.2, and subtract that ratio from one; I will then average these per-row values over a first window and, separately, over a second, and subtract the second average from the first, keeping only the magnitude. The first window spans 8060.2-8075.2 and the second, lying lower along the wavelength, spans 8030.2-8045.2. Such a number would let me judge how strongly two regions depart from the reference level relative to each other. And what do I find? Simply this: 0.01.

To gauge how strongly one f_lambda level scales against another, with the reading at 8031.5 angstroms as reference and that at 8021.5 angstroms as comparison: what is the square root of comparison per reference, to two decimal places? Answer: 1.11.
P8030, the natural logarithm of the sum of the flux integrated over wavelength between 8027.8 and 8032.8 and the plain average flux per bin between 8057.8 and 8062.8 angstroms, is 3.523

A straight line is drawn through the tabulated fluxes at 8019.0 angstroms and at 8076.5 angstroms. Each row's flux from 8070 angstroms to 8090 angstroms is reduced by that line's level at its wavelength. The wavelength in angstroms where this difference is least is 8084.0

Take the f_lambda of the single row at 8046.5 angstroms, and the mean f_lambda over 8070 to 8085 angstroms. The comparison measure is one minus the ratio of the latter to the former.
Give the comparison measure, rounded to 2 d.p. -0.09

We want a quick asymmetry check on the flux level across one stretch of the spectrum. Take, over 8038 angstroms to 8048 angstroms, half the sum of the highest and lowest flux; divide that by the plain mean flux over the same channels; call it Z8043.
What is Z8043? 0.991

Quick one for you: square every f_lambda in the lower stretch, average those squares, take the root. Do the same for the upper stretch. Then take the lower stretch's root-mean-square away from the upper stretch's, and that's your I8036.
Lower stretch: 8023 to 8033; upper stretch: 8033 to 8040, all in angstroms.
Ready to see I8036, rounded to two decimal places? 0.20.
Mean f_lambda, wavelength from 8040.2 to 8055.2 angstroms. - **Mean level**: 5.80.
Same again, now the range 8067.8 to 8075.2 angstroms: 5.76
